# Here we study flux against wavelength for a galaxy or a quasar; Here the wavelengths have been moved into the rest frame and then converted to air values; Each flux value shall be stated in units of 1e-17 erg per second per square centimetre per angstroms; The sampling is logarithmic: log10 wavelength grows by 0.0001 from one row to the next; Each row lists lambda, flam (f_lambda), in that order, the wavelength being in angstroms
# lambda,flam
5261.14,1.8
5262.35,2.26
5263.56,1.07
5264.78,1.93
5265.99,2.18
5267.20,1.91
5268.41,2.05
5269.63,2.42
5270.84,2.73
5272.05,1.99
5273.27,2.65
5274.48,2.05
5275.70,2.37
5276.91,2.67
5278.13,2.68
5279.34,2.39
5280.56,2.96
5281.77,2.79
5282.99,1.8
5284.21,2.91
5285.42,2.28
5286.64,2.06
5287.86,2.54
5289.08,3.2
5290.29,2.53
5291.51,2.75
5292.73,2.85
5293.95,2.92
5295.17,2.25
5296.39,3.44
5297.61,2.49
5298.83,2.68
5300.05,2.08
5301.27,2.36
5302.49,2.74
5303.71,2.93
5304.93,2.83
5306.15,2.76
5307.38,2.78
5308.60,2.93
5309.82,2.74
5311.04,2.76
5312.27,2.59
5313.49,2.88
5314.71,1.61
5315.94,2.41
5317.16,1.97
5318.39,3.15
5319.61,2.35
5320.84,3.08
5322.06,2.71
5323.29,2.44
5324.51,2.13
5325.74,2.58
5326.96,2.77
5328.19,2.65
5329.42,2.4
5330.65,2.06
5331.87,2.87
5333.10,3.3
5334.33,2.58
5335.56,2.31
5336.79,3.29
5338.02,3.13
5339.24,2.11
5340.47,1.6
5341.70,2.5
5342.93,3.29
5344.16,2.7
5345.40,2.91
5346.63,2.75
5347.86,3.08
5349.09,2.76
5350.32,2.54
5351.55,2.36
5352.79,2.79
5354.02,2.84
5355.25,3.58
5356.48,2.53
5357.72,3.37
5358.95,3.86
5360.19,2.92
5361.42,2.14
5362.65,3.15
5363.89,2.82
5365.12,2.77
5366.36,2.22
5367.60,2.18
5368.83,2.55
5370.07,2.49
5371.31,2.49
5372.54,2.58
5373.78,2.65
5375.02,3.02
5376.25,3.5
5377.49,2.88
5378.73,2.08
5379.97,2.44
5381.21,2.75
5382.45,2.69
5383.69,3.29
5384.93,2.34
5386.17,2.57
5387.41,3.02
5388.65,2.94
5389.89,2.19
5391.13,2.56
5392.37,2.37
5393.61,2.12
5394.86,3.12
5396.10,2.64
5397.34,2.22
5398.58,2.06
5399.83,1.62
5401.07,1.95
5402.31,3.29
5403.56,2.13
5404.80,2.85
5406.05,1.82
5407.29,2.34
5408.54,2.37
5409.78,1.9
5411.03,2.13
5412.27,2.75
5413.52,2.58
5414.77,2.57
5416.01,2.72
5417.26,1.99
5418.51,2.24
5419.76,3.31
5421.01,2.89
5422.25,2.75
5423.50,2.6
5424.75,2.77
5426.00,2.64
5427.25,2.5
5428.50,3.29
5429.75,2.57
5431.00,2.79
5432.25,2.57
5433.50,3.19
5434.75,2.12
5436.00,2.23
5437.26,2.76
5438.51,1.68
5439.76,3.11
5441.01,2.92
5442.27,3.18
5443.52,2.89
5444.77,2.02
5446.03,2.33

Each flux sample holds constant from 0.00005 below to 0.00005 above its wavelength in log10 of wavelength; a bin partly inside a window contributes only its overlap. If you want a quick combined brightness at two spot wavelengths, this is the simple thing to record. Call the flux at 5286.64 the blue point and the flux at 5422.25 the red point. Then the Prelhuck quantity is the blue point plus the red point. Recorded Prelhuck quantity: 4.8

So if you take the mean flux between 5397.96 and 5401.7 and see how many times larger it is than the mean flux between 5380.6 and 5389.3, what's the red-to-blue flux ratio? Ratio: 0.67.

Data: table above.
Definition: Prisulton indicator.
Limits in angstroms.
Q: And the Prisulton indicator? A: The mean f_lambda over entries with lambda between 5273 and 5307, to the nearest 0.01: 2.61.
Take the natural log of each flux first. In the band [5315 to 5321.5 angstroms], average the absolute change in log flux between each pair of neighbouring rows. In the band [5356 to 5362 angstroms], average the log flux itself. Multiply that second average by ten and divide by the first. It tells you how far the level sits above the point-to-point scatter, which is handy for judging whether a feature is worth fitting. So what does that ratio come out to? 35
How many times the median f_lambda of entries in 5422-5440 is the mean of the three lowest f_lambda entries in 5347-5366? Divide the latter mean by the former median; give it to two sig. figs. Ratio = 0.89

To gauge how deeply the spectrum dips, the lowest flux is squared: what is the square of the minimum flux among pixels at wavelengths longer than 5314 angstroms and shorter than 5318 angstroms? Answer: 2.6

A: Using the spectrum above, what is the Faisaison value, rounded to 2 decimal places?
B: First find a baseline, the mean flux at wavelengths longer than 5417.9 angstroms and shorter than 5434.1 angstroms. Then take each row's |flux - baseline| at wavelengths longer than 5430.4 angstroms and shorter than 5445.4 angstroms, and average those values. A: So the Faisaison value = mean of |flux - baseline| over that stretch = 0.39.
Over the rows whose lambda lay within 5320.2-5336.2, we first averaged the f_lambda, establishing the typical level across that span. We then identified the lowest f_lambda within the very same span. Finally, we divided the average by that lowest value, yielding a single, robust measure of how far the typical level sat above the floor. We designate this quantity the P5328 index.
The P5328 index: 1.27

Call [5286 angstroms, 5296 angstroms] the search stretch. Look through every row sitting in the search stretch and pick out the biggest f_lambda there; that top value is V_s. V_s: 3.2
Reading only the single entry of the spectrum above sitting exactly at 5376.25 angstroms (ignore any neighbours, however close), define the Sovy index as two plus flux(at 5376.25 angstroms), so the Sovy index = 5.5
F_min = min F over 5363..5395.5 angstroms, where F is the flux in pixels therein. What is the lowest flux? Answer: 2.08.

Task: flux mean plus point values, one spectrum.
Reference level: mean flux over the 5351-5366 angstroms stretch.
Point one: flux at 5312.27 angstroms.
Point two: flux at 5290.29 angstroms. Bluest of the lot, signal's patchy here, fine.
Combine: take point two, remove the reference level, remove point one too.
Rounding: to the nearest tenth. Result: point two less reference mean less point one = -3.0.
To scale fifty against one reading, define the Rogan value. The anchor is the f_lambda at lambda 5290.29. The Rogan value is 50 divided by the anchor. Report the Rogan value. 20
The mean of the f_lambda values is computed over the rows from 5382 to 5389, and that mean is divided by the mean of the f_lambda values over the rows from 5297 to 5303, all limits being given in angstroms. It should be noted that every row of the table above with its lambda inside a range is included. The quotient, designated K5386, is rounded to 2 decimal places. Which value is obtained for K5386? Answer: 1.14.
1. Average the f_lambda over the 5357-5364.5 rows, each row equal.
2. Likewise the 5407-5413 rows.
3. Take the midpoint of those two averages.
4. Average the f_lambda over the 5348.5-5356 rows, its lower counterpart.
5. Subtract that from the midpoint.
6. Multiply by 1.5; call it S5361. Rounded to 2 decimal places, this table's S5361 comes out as -0.21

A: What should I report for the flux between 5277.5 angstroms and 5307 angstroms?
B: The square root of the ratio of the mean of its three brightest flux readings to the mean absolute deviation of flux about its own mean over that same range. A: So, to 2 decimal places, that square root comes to 3.28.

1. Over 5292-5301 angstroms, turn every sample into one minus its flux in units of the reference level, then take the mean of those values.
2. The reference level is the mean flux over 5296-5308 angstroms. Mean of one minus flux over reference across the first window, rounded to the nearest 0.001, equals 0.013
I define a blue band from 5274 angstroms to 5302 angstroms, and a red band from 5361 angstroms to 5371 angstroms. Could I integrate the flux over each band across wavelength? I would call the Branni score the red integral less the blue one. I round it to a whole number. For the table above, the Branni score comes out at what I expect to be -47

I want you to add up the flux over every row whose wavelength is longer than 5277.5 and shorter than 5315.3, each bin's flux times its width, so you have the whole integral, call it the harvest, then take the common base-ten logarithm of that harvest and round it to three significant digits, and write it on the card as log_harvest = 2.00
